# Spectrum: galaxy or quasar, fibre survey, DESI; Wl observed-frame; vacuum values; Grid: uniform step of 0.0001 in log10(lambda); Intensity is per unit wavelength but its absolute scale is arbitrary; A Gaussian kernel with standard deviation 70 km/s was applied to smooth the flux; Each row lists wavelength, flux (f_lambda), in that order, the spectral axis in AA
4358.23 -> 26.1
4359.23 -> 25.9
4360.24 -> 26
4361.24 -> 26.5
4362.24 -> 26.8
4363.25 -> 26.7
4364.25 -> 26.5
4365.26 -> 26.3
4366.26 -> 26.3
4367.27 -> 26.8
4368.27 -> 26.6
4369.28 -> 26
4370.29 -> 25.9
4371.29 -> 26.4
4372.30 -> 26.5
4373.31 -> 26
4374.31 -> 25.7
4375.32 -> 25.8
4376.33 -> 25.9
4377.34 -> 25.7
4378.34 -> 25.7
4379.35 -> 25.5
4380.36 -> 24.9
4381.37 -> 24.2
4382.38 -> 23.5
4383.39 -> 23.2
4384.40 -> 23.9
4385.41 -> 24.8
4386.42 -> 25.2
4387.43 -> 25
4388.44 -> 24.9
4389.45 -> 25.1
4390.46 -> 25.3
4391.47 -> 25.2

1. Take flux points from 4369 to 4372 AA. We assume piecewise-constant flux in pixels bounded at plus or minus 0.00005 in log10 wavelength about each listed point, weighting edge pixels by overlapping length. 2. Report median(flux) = 26.0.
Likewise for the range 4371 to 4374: 26.4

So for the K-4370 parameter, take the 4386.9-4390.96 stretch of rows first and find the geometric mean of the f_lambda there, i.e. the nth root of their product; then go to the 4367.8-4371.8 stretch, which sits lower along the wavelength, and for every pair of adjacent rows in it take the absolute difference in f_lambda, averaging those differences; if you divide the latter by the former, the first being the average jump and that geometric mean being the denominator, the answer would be 0.016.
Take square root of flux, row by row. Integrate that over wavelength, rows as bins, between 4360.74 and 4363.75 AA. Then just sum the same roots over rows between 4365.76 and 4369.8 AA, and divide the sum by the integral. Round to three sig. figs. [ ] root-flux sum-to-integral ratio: 1.32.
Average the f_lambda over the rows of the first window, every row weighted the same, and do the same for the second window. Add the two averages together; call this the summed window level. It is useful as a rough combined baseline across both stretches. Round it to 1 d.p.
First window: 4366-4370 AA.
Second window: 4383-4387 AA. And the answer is 50.7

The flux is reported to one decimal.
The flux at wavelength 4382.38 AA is 23.5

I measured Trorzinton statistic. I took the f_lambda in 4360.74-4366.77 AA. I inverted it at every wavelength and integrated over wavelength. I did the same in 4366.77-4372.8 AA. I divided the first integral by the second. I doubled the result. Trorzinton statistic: 1.99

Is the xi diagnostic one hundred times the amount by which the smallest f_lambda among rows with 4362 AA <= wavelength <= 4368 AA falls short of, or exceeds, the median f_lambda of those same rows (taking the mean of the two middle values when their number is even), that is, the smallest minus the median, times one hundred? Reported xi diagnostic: -30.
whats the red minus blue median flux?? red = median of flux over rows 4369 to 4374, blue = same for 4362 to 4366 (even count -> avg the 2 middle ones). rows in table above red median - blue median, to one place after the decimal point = -0.6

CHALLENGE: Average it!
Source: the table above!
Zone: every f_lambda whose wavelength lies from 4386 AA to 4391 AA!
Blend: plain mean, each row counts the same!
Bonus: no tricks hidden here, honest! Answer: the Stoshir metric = 25.1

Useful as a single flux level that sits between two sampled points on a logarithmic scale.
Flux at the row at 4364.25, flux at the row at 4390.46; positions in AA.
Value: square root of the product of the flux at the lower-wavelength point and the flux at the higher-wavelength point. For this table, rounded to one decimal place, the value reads 25.9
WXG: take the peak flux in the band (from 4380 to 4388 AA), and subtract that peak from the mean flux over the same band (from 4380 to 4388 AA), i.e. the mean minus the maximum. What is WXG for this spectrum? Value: -0.9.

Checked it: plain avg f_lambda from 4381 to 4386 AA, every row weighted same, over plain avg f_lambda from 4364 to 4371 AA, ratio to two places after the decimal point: 0.91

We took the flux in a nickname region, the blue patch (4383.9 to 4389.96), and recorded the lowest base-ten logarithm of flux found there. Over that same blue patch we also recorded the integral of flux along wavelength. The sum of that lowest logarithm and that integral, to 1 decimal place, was 151.8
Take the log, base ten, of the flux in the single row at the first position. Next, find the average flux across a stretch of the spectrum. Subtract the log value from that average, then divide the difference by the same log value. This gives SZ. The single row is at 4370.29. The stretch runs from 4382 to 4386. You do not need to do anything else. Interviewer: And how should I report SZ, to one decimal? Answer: 15.9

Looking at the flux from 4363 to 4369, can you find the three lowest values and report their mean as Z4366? 26.4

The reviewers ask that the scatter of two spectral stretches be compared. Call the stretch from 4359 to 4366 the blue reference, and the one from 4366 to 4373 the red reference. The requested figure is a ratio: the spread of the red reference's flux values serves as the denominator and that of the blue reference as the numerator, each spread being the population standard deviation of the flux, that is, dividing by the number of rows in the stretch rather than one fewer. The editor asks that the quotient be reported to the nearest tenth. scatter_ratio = 1.1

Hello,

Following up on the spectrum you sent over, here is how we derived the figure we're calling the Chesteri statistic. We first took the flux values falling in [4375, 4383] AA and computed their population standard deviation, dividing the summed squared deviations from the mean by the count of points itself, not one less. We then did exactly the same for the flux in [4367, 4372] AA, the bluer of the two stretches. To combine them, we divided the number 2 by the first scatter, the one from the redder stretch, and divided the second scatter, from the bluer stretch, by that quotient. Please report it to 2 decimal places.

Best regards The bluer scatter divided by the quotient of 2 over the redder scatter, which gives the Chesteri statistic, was 0.14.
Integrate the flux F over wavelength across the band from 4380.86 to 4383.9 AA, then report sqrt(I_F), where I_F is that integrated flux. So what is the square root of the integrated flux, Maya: 8.5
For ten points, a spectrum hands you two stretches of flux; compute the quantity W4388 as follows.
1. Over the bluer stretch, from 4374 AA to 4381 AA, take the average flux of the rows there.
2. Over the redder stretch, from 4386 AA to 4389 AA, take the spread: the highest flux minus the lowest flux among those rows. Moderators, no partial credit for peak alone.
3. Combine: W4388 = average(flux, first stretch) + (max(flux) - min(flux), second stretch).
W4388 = 25.9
